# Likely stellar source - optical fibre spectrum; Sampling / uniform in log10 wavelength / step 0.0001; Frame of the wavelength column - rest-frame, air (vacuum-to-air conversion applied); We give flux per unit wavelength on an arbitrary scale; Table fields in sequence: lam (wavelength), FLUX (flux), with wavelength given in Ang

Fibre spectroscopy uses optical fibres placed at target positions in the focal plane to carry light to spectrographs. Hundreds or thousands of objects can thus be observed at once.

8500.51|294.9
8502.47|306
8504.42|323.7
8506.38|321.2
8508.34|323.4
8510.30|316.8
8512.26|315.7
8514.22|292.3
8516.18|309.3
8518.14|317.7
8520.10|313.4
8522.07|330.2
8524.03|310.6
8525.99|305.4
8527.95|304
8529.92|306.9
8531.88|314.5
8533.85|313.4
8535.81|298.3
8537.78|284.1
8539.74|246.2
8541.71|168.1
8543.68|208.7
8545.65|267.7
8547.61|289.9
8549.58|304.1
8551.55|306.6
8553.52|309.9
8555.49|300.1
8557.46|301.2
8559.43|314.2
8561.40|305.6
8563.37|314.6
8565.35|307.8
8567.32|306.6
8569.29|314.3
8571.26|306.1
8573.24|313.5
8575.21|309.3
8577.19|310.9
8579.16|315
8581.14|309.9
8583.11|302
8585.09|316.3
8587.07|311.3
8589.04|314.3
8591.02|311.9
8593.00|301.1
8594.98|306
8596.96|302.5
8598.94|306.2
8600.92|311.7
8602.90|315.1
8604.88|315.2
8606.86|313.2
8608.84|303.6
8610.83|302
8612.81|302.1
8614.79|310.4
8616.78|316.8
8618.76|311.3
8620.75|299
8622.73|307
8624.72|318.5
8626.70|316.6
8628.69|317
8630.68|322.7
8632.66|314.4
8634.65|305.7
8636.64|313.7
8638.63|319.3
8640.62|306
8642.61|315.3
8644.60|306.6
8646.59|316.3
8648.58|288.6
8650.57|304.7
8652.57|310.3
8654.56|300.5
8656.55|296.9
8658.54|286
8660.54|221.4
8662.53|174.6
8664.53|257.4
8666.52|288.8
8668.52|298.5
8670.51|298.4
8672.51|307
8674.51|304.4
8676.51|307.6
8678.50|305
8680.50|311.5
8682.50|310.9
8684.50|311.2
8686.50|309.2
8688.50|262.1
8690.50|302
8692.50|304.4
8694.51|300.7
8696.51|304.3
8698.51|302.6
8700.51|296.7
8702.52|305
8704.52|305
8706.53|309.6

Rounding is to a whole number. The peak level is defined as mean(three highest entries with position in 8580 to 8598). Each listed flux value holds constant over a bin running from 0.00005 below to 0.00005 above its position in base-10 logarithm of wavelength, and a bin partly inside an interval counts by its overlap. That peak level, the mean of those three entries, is 314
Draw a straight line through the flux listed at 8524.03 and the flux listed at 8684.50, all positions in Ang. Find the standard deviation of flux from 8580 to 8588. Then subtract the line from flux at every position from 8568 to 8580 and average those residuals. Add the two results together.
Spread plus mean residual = 6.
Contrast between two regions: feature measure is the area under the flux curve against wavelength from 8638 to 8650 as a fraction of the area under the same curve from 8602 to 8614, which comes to 1.00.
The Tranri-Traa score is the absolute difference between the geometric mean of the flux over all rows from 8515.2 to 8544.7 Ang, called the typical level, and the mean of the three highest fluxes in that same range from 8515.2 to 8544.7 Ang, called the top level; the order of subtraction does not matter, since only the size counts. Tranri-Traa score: 36.2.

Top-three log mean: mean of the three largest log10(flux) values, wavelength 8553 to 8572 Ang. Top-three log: 2.50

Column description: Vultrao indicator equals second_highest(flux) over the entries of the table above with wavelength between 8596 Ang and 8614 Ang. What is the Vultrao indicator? 315.1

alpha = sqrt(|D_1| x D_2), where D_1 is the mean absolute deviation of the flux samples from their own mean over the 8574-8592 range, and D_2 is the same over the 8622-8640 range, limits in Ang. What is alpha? 3.5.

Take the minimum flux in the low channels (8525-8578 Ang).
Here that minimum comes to 168.1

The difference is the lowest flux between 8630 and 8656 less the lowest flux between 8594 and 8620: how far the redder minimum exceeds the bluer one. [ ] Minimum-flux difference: -13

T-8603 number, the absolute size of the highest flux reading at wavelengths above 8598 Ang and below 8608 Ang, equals 315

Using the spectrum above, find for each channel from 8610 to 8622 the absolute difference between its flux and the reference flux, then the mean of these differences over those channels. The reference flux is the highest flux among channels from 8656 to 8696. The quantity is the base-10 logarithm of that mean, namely 0.80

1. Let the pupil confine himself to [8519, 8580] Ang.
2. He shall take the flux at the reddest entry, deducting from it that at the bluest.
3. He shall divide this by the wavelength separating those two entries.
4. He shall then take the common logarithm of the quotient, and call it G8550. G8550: -1.6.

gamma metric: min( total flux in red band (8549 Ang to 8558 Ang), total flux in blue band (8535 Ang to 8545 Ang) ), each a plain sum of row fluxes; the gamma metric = 1205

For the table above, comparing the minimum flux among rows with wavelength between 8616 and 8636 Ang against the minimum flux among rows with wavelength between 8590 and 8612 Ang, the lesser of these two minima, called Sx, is 299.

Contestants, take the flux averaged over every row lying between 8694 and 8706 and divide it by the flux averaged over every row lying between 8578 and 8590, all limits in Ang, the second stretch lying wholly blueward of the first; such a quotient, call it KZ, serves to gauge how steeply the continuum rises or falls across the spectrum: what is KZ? 0.97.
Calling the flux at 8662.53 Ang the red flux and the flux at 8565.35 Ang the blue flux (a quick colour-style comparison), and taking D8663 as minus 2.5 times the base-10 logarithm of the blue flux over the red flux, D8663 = -0.62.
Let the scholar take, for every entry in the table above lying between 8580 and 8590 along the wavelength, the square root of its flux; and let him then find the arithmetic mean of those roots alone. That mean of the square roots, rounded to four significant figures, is 17.63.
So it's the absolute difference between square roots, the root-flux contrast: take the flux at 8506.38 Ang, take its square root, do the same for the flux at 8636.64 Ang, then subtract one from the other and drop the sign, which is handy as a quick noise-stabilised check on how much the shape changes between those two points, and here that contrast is 0.21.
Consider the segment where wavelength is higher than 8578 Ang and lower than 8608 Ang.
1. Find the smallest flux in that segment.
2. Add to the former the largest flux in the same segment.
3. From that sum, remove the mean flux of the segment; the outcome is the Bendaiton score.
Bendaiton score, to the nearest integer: 307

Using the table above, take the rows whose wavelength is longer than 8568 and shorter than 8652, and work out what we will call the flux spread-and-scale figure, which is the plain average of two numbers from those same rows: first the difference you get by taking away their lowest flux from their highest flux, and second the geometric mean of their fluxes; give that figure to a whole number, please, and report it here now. 172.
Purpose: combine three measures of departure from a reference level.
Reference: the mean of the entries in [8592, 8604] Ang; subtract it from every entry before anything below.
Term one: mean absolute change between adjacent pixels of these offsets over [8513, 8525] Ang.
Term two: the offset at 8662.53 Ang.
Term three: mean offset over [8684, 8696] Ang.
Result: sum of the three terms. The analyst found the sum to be -128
